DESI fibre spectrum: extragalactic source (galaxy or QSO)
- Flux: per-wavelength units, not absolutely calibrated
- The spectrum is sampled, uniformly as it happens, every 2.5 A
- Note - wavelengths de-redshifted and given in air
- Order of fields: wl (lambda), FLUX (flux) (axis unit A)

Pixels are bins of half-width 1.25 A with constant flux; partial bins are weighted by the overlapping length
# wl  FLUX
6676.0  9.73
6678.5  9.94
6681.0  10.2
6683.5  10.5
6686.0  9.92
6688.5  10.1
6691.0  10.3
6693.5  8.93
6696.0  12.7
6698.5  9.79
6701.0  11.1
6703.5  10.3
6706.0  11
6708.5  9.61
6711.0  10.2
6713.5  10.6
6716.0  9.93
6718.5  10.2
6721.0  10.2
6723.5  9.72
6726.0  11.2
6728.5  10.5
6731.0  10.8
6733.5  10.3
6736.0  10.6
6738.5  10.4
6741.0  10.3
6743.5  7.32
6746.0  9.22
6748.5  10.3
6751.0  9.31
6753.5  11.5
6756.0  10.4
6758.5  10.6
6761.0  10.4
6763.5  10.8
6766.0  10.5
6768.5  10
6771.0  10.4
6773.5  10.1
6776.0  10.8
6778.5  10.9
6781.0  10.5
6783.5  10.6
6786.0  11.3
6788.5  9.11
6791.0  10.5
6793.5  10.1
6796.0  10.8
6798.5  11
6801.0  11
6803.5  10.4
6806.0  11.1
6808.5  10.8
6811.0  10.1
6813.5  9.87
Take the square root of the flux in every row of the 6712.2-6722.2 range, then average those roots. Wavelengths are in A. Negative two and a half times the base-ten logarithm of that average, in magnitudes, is -1.26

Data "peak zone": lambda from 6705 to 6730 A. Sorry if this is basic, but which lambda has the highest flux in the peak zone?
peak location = 6726.0 A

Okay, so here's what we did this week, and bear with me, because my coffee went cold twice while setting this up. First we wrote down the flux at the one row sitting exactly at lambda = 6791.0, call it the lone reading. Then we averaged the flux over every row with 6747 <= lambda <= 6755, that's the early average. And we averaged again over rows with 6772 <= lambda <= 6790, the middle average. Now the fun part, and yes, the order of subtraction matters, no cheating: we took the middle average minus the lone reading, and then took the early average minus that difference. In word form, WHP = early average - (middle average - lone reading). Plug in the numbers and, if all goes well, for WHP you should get 10.4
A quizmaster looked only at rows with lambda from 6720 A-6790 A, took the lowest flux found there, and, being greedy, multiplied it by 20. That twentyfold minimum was 146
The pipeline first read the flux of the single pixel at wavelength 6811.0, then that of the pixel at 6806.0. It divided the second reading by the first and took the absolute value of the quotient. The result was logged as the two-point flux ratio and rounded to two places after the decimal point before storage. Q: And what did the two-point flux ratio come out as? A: 1.10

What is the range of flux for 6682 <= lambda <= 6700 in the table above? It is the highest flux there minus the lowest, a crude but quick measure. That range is 3.8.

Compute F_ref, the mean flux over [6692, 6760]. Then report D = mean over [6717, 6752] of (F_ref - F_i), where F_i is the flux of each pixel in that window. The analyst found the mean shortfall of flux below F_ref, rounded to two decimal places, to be 0.23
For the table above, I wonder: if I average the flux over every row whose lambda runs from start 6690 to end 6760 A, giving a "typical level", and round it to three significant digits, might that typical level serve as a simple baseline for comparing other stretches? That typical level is 10.3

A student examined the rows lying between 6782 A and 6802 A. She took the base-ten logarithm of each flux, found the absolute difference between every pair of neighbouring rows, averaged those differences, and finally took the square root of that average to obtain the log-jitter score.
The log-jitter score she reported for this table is 0.184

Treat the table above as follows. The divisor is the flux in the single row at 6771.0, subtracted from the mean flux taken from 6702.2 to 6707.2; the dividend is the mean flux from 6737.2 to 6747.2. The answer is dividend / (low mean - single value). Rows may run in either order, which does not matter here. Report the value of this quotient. 37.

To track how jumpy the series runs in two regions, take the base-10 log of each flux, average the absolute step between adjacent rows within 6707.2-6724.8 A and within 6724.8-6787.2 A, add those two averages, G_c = 0.048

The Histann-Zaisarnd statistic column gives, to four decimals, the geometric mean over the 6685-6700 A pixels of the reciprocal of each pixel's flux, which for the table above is 0.0978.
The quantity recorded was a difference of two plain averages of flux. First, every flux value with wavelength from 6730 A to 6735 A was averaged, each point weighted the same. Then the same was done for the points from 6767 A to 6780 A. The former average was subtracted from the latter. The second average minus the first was -0.1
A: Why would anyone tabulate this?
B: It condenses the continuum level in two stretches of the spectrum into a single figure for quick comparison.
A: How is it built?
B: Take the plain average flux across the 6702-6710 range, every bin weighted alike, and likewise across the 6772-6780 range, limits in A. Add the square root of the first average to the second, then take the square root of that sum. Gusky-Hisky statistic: 3.72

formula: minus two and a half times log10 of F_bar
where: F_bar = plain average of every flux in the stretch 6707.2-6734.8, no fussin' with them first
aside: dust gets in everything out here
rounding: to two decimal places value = -2.53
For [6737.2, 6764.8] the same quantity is -2.51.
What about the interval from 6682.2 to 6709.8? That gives -2.54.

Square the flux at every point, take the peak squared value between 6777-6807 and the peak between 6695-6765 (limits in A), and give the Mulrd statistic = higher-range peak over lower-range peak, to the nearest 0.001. 0.792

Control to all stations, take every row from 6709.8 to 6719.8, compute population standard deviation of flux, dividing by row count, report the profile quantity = 0.24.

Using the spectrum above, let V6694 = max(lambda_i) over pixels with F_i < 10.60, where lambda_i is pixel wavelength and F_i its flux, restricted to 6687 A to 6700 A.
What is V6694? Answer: 6698.5 A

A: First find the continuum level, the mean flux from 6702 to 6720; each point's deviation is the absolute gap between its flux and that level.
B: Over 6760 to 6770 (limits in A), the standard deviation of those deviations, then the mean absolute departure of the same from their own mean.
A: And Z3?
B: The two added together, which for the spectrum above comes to 0.3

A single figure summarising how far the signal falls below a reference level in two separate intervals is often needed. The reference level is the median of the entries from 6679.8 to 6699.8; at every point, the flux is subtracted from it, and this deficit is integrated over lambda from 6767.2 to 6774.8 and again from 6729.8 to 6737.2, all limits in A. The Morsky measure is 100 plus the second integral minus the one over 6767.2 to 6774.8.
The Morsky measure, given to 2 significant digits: 97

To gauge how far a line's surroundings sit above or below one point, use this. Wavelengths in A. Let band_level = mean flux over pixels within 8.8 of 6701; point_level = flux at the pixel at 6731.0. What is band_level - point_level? -0.3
